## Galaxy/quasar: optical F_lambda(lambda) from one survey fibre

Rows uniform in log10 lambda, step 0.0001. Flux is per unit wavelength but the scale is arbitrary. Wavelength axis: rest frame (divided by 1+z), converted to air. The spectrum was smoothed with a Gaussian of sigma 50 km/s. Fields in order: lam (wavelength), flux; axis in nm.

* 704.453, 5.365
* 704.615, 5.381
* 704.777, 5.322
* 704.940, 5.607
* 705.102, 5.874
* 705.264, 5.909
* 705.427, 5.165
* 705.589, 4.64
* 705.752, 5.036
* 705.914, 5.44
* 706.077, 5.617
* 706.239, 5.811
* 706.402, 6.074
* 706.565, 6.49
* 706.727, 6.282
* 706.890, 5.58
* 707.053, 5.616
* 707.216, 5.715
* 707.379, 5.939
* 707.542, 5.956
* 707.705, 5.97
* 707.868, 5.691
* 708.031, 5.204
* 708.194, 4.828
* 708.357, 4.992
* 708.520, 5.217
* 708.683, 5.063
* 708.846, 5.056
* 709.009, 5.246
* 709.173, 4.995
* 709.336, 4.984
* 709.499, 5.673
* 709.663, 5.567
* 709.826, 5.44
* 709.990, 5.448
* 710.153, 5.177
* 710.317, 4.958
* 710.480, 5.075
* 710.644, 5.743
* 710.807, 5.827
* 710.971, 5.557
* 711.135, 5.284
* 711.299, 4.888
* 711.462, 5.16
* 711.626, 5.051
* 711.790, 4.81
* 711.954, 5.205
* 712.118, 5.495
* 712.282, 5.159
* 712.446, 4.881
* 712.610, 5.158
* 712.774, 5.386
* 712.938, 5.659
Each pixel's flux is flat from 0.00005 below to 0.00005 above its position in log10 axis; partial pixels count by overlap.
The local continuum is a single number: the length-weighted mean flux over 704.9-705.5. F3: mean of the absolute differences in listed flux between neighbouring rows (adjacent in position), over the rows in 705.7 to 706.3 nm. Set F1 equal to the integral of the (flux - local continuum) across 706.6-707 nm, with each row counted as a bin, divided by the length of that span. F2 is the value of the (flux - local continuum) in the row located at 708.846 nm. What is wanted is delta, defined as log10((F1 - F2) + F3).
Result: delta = 0.1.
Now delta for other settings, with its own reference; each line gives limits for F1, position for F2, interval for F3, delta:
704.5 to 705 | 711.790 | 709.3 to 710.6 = -0.1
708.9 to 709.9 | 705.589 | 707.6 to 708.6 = 0.0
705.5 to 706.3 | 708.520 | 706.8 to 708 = -0.7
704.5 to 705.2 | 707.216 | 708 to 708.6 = -1.1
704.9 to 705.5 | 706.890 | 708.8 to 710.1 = -0.6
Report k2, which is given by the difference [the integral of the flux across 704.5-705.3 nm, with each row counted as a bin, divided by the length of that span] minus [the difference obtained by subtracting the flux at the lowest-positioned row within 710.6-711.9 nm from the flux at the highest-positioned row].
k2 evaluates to 6.53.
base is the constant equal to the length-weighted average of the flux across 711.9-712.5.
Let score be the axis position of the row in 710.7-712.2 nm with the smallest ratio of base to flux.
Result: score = 710.807 nm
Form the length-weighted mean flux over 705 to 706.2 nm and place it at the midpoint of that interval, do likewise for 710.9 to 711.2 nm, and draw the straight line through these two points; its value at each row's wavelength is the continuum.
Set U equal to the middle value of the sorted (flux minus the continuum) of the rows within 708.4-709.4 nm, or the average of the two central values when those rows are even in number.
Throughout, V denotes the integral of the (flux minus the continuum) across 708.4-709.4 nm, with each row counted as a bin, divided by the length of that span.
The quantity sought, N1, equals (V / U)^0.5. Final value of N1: 0.95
